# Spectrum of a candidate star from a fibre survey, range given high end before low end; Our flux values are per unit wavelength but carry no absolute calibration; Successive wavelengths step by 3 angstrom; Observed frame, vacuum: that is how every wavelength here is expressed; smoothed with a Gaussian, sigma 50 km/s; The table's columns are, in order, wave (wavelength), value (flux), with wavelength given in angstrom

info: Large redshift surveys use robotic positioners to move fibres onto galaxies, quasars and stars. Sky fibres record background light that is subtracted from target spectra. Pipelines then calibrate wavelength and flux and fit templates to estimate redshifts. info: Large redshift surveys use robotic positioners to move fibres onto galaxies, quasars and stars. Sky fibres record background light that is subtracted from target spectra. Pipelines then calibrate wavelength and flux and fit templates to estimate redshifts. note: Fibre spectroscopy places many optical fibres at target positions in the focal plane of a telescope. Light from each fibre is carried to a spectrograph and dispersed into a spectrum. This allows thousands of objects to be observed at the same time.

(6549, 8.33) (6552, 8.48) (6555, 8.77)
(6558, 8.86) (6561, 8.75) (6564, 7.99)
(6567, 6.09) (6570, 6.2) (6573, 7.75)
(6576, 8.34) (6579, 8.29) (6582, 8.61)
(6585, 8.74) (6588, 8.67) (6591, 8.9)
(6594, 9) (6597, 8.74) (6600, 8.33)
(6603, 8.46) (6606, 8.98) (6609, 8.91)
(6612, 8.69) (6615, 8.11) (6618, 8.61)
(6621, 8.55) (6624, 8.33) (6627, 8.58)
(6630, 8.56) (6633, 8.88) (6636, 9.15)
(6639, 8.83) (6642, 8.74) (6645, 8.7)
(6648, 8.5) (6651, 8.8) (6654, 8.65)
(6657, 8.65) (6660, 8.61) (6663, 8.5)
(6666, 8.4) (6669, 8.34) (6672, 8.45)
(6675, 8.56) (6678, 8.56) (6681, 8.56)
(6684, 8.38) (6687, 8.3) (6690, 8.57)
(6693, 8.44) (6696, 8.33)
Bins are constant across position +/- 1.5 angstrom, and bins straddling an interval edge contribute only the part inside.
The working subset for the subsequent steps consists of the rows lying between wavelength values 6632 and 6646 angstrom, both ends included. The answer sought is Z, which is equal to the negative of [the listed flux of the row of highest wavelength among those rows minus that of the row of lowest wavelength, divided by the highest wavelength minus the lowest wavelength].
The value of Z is 0.015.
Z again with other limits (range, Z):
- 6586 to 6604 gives 0.014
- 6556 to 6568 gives 0.308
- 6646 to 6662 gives -0.009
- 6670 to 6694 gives 0.000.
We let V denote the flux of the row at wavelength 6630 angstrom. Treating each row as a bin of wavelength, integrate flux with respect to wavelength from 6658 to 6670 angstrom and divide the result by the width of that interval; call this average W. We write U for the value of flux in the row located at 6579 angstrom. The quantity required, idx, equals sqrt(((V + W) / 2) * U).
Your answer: 8.40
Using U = 8.29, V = 8.56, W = 8.48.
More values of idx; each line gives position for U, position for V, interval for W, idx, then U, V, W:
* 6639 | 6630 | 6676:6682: 8.69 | 8.83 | 8.56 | 8.56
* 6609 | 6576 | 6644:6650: 8.69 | 8.91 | 8.34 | 8.61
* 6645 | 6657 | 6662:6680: 8.63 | 8.7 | 8.65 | 8.47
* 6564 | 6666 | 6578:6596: 8.27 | 7.99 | 8.4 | 8.71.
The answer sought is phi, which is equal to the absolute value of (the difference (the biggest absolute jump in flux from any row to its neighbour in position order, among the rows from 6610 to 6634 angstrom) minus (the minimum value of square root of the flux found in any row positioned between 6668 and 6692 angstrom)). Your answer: 2.30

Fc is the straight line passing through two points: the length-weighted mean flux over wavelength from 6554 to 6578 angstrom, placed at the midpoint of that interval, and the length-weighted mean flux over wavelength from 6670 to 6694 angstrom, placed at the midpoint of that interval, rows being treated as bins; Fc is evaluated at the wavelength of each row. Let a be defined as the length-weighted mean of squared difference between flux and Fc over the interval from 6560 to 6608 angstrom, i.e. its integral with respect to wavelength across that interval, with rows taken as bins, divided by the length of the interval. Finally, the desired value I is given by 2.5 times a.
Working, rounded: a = 0.76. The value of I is 1.91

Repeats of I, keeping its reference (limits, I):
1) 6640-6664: 0.33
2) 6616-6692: 0.35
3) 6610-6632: 0.44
